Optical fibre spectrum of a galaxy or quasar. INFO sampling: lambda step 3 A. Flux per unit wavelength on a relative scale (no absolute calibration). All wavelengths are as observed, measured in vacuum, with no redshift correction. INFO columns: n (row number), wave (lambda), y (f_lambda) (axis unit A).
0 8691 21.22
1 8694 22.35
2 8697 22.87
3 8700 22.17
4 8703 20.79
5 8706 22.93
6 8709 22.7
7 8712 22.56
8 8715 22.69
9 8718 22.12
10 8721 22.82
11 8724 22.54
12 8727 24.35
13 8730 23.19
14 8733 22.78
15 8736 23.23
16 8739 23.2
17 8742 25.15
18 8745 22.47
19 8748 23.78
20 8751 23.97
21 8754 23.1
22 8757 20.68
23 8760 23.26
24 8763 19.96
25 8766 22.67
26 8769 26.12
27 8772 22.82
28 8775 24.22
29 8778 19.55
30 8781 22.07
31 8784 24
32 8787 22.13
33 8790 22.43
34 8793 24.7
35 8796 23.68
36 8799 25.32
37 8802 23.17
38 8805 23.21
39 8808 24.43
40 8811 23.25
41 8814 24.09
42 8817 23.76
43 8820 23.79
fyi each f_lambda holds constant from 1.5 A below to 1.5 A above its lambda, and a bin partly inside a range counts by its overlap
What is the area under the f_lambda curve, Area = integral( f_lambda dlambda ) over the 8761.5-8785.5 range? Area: 544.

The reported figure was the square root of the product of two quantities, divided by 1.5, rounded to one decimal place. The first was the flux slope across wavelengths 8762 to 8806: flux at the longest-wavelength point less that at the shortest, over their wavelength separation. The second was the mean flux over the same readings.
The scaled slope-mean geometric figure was 0.9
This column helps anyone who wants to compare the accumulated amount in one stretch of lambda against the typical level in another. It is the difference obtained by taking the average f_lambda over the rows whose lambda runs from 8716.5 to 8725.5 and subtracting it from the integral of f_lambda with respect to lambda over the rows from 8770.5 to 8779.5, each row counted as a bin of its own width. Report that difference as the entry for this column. 177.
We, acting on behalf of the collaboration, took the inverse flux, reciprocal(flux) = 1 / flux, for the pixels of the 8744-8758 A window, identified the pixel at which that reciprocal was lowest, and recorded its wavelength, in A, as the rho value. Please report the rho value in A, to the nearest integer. 8751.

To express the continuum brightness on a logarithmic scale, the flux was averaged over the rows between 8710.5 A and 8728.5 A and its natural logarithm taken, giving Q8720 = 3.129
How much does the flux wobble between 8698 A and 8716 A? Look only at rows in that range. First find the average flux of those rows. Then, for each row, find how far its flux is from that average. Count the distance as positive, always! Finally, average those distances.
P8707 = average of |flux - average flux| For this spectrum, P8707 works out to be 0.55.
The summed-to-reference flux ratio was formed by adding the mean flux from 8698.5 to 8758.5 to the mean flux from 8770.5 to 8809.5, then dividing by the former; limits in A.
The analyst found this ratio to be 2.02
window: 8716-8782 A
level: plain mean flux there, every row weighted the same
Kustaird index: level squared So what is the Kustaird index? 525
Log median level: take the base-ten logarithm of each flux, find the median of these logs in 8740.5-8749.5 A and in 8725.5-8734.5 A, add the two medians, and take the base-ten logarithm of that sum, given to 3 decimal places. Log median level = 0.438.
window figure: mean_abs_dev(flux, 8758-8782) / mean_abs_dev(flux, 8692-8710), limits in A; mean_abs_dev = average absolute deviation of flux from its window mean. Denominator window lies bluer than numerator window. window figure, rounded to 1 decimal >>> 2.8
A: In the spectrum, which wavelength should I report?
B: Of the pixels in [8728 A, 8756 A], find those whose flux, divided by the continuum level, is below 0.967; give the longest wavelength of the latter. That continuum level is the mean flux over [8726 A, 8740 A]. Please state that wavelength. 8745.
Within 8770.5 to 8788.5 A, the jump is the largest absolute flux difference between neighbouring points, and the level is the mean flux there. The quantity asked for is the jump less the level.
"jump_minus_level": -17.8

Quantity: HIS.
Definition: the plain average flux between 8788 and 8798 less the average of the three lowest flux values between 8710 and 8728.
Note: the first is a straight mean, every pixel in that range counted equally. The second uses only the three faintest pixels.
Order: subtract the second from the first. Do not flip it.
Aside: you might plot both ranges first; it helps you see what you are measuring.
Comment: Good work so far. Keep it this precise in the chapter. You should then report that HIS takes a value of 1.2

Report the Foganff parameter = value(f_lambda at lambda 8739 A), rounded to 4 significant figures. 23.20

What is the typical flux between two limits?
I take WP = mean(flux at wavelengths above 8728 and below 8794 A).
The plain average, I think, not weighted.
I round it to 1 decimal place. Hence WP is 23.0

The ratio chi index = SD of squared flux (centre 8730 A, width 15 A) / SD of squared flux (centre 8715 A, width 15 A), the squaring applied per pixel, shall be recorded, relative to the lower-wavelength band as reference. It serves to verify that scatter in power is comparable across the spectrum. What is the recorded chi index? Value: 2.67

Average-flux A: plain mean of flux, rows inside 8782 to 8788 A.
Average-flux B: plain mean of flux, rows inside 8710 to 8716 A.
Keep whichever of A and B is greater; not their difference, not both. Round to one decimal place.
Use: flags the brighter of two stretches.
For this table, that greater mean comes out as 23.1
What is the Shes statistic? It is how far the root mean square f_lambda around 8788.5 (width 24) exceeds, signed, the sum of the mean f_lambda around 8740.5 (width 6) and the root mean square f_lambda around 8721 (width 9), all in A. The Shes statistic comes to -23.6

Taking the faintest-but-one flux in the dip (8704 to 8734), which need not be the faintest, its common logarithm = 1.35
